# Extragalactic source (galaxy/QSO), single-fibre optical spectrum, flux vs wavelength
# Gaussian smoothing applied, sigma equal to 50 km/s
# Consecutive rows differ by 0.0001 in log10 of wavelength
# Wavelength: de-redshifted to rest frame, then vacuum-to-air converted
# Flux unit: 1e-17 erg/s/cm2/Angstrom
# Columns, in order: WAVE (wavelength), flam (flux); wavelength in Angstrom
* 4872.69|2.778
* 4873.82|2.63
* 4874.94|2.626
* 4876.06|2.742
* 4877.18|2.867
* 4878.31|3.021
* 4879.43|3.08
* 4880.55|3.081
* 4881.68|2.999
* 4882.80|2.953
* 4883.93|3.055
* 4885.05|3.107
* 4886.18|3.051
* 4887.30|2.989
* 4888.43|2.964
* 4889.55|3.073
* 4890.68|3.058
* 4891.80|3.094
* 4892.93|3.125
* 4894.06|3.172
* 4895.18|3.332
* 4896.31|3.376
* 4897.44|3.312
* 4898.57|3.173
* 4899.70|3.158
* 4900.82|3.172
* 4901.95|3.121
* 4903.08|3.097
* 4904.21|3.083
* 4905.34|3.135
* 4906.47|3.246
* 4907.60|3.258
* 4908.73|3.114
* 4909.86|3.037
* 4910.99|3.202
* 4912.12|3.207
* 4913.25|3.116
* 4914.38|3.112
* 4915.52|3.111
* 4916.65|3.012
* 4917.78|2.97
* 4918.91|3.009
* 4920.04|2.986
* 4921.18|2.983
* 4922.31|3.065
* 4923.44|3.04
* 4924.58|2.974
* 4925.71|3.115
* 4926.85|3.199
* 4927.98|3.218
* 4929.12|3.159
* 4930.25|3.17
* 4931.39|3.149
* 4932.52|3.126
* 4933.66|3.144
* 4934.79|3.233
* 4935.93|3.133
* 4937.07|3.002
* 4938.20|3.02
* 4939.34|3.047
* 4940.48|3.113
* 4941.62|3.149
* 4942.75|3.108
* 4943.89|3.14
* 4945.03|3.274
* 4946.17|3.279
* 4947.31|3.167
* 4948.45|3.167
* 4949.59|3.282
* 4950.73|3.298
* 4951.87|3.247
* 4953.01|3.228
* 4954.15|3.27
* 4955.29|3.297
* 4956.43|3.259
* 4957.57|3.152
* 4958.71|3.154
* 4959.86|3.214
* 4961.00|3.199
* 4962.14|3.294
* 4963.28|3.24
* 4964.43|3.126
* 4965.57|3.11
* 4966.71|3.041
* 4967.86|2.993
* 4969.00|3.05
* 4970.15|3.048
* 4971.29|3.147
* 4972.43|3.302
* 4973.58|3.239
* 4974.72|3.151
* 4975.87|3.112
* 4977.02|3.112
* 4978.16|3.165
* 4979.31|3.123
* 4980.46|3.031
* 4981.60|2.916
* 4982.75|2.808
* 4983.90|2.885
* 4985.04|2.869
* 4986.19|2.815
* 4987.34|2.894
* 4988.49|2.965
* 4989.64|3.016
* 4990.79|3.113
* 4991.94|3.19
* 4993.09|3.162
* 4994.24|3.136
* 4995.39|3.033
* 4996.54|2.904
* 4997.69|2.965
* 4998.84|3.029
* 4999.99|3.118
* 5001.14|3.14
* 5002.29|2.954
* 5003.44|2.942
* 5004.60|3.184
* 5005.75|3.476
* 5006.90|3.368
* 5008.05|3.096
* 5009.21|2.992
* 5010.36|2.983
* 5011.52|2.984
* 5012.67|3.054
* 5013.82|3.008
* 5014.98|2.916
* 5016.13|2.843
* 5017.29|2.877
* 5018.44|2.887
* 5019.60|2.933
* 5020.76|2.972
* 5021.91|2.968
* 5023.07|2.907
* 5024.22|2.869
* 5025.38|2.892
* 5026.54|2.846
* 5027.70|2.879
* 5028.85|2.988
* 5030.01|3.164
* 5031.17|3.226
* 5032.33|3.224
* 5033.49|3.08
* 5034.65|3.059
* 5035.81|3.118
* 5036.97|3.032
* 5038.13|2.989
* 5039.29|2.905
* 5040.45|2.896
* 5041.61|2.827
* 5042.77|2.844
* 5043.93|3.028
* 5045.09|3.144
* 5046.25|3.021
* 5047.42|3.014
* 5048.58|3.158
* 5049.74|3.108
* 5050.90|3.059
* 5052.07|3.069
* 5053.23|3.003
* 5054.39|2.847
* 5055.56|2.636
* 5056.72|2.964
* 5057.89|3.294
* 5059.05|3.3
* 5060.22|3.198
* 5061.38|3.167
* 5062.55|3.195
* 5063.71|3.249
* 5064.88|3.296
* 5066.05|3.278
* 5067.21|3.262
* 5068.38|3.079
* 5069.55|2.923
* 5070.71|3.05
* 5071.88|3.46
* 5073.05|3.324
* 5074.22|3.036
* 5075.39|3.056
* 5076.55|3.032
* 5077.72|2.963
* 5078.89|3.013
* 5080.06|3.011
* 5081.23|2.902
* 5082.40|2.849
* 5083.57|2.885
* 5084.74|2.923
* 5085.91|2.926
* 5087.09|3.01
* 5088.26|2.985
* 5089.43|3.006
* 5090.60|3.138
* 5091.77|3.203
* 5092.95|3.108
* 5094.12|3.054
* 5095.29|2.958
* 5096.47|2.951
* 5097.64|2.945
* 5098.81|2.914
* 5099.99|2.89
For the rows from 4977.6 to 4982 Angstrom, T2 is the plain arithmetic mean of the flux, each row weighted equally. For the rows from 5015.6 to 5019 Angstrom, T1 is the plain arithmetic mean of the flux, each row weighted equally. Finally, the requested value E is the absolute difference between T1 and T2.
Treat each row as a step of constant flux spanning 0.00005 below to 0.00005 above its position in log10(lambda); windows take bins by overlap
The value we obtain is 0.190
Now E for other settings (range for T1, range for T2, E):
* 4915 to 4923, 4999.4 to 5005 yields 0.048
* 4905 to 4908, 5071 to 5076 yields 0.006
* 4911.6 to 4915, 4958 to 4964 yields 0.075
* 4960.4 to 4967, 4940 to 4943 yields 0.045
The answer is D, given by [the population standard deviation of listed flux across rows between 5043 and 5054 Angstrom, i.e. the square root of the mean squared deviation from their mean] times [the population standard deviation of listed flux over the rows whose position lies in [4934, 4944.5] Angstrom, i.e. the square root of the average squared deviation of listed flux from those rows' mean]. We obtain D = 0.004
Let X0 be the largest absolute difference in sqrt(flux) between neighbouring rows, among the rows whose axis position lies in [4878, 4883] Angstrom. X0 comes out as 0.024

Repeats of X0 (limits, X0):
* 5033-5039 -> 0.025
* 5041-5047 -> 0.054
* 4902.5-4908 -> 0.031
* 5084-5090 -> 0.024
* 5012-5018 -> 0.027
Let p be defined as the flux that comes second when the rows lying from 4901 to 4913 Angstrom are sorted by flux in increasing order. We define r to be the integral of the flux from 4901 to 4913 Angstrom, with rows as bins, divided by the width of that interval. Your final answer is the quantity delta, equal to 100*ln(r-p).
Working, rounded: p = 3.083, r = 3.15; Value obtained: -271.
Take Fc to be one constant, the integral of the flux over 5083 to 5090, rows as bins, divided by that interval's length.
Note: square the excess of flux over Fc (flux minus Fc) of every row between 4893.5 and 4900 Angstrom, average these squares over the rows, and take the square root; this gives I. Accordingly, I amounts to 0.31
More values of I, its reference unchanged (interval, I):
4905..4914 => 0.22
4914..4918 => 0.12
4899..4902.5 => 0.20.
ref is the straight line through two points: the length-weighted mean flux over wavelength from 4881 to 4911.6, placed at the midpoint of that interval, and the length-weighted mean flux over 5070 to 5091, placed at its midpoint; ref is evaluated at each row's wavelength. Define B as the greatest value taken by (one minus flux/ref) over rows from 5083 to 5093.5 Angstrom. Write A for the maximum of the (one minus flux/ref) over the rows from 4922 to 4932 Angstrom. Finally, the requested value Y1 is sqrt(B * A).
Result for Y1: 0.046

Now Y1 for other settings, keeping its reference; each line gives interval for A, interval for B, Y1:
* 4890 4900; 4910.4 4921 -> 0.033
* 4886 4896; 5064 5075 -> 0.045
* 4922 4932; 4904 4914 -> 0.035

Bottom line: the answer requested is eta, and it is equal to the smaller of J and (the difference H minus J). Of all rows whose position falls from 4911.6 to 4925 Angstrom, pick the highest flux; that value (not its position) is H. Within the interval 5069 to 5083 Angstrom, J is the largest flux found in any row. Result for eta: -0.25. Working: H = 3.207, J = 3.46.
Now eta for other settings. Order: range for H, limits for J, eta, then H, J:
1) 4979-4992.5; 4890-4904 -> -0.19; 3.19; 3.376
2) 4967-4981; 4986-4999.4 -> 0.11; 3.302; 3.19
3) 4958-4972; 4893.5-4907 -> -0.08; 3.294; 3.376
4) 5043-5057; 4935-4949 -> -0.12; 3.158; 3.279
